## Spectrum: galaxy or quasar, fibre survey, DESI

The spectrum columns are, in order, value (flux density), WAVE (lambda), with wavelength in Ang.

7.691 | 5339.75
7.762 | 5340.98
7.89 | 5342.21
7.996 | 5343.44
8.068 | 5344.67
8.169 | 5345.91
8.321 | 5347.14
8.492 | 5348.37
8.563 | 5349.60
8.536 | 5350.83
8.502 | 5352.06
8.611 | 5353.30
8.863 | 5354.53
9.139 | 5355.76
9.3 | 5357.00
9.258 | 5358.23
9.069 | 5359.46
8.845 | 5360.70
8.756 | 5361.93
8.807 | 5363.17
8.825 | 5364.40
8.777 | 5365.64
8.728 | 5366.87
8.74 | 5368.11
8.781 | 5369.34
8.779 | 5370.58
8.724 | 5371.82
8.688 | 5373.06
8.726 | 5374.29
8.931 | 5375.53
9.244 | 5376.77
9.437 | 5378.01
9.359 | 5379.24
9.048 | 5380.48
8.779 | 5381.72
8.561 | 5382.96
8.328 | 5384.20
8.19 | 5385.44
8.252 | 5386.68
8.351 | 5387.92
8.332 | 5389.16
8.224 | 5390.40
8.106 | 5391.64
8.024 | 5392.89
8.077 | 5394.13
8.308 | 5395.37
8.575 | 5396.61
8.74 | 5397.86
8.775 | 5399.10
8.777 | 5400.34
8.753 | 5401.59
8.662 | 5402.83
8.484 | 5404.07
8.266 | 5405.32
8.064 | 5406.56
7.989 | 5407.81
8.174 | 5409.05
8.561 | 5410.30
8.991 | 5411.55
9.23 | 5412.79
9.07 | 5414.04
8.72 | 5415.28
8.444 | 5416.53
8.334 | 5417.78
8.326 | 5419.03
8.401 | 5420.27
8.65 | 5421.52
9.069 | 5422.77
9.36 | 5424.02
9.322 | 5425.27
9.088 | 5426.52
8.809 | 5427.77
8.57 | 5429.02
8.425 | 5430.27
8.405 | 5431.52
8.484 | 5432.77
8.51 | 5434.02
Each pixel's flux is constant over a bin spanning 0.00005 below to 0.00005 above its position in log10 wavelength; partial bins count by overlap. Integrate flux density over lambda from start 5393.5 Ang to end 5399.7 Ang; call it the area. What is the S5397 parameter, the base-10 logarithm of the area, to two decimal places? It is 1.72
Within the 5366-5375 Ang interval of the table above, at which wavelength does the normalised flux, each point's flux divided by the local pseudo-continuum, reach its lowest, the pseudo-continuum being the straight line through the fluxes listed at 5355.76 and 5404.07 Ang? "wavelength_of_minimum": 5366.87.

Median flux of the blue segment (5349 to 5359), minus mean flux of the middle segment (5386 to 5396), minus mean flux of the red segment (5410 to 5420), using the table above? -8.18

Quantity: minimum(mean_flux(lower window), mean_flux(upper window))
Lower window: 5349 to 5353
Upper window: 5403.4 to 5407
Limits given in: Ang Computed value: 8.3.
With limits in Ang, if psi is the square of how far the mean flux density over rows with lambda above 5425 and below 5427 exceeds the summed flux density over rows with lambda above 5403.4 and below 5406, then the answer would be 57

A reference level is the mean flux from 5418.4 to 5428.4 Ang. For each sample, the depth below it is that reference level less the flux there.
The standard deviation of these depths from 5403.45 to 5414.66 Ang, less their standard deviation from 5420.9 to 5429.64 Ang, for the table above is 0.15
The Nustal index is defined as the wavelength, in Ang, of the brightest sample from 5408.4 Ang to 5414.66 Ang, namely 5412.79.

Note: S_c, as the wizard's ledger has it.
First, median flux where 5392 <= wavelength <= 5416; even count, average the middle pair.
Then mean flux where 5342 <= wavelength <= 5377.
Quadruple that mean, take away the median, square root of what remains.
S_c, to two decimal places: 5.12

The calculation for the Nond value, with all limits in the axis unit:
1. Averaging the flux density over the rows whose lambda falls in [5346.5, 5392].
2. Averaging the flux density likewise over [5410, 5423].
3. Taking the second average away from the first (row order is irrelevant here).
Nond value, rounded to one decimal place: 0.0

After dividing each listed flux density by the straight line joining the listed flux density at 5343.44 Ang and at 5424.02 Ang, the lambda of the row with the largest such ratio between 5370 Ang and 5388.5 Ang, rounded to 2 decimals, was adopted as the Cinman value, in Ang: 5378.01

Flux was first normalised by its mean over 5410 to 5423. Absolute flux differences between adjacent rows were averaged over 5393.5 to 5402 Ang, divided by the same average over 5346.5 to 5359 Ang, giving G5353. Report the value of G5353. 1.0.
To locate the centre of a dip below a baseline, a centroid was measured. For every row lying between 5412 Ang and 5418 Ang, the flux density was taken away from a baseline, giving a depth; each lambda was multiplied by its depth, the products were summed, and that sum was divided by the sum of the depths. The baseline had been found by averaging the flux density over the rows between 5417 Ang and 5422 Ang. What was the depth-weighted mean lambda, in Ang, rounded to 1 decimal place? 5413.5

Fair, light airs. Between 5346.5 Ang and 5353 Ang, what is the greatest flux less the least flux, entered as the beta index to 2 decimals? 0.24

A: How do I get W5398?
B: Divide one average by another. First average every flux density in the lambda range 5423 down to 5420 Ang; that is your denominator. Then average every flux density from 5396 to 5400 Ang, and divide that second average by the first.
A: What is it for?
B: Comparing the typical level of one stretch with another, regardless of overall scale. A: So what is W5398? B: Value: 1.00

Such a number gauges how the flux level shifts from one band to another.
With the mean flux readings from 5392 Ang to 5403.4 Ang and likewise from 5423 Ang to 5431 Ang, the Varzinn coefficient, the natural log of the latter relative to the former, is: 0.05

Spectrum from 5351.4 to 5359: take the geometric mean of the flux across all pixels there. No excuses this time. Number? 8.9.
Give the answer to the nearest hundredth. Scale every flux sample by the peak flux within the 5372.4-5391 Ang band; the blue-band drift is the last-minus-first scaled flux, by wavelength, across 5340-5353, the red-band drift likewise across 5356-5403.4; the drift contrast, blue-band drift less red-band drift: 0.15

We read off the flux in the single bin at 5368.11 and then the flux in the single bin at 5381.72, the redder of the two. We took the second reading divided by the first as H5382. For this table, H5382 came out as 1.00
